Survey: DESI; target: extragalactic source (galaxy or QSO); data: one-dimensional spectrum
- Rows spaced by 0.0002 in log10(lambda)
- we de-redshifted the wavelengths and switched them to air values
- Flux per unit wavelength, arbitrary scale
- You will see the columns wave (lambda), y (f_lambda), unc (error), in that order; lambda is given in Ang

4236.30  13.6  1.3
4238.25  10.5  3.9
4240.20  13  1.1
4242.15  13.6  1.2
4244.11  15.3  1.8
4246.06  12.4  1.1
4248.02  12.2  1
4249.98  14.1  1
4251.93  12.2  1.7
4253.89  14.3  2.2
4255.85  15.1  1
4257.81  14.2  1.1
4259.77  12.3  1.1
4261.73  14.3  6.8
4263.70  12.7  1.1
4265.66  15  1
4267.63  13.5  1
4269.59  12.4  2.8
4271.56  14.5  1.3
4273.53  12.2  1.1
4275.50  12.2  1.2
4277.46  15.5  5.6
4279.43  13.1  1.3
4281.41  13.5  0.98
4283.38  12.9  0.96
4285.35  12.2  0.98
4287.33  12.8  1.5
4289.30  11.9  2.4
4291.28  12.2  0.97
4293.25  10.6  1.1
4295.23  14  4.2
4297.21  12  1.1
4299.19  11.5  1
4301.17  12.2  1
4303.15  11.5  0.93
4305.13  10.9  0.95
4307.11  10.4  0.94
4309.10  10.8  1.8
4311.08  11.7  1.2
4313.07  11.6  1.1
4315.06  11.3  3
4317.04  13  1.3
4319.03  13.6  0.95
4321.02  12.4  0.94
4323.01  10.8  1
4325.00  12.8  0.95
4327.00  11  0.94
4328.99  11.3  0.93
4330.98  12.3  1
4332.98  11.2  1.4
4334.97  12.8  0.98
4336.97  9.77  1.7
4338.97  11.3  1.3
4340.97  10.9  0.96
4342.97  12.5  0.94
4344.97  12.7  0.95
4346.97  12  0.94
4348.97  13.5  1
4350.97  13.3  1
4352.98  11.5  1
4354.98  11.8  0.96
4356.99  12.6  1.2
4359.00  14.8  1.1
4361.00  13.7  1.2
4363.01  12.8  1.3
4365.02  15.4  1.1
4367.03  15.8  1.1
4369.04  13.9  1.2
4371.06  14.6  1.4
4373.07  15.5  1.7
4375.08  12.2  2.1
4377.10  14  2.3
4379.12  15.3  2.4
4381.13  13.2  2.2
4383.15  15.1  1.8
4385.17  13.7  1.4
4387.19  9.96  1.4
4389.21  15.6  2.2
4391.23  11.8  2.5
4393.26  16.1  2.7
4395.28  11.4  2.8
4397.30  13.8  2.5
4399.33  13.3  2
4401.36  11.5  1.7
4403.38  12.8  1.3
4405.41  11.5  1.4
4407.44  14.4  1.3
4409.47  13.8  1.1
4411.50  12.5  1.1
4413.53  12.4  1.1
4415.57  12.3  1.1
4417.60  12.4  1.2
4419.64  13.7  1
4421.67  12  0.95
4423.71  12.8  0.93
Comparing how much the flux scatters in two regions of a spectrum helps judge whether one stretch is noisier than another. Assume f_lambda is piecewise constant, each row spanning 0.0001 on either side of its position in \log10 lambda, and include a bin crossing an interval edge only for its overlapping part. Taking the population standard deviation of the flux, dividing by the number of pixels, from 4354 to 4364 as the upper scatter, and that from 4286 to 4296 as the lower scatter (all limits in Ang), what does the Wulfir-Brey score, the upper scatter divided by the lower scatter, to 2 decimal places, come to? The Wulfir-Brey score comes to 0.92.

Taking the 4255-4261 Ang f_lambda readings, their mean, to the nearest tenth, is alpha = 13.9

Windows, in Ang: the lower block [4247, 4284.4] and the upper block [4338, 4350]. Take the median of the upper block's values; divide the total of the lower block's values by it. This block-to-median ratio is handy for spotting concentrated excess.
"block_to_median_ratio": 21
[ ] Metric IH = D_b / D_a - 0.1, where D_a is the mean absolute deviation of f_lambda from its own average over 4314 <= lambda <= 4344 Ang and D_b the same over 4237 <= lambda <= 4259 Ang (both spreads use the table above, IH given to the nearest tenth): 1.2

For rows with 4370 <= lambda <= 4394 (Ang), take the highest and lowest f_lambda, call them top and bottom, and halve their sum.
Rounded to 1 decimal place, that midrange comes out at 13.0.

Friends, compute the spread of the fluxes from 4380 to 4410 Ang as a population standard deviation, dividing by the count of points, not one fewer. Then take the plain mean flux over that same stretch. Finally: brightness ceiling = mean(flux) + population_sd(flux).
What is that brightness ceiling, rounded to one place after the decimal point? 14.9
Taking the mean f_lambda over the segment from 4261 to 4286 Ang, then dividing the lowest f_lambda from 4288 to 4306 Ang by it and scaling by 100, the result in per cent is 79.2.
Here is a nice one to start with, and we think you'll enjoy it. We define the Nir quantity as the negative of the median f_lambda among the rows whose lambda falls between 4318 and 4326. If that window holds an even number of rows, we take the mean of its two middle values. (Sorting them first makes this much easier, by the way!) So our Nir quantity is -12.6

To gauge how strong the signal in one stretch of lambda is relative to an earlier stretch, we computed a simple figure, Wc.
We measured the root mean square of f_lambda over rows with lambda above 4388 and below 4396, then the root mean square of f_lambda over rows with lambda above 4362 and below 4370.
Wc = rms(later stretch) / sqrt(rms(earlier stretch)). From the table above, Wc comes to 3.64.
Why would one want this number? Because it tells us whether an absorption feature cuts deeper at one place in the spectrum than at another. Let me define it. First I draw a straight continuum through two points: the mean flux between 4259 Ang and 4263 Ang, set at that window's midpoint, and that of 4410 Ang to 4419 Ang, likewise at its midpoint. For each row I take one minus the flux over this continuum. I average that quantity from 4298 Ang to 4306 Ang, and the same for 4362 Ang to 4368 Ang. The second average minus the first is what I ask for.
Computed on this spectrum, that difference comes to -0.27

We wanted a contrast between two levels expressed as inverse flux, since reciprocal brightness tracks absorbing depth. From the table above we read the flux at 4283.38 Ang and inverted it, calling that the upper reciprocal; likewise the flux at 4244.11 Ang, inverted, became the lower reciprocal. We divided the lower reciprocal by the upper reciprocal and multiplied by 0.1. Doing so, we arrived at 0.084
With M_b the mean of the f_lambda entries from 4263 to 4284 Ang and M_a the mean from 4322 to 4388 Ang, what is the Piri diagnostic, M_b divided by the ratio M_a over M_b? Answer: 14.0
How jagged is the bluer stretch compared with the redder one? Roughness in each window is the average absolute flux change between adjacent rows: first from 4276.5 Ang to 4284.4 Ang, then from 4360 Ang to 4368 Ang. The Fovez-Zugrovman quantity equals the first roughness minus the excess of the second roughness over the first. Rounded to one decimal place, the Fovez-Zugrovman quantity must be 1.0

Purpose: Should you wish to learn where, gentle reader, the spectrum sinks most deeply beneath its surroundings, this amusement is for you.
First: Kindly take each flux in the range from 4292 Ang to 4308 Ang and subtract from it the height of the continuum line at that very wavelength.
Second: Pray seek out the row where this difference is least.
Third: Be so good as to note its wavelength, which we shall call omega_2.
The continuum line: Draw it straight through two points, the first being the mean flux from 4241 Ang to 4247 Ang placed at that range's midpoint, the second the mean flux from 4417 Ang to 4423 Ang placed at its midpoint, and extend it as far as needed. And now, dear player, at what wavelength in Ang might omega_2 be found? 4307.11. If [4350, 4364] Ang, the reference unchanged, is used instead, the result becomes 4352.98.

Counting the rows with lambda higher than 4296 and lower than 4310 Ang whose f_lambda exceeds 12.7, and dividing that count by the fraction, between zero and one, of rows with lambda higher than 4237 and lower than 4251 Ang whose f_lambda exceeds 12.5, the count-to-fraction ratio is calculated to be 0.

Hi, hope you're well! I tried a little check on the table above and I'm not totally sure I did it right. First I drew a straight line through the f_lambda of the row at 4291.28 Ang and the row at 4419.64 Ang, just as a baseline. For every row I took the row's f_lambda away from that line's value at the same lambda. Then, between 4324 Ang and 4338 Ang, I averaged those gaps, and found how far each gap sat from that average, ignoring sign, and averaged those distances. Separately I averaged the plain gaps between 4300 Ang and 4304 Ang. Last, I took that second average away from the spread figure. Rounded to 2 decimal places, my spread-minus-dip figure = 0.42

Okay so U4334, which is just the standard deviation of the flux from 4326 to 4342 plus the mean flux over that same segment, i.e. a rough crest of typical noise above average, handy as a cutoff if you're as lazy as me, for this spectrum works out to 12.2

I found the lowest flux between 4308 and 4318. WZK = 10.8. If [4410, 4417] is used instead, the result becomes 12.3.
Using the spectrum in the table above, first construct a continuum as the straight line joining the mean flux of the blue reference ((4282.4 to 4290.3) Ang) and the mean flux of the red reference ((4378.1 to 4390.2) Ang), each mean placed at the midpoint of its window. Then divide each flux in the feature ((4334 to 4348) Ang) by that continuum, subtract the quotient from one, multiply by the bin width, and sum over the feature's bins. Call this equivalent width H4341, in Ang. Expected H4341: 1.6 Ang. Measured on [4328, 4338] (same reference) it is 1.2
